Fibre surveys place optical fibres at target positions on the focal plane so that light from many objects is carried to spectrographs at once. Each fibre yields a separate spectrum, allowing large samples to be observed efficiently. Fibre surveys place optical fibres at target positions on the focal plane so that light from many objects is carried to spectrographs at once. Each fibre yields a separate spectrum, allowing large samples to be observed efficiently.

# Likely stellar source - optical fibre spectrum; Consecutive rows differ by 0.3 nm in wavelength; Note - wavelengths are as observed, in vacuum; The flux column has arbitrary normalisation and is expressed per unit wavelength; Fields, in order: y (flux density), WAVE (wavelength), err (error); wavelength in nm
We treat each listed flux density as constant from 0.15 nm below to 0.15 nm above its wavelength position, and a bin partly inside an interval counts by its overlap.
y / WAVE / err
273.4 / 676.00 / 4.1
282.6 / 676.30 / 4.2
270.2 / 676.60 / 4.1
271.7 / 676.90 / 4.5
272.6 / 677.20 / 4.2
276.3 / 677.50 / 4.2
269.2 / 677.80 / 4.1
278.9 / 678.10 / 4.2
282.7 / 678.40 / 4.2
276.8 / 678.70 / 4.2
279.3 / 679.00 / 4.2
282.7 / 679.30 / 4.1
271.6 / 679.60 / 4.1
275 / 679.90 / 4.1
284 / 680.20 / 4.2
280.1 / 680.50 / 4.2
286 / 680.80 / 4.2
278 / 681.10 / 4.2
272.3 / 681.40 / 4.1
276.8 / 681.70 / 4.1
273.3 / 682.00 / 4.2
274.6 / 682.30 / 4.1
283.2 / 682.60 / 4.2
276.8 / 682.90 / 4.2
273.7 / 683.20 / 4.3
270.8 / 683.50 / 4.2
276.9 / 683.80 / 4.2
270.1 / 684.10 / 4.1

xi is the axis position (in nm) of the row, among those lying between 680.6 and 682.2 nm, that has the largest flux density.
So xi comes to 680.80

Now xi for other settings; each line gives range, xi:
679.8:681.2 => 680.80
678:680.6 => 680.20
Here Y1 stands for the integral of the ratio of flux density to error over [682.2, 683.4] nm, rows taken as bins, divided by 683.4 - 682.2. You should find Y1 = 65.9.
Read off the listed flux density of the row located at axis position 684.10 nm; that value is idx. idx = 270.1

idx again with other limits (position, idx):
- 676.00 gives 273.4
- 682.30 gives 274.6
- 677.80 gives 269.2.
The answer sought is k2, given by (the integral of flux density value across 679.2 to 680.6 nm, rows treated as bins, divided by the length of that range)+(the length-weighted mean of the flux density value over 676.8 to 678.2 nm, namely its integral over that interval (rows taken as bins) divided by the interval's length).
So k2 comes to 552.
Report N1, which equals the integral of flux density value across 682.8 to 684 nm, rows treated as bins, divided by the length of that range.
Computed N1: 274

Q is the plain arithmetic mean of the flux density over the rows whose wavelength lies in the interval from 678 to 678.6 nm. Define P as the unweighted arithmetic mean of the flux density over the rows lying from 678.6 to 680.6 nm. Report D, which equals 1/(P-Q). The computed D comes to -0.4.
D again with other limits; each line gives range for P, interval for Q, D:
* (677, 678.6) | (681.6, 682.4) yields 1.0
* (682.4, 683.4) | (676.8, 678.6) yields 0.4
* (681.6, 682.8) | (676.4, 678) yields 0.2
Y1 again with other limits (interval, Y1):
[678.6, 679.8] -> 66.9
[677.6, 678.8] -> 66.3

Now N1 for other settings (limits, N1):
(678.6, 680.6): 279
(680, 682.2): 278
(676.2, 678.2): 274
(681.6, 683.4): 276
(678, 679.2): 280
